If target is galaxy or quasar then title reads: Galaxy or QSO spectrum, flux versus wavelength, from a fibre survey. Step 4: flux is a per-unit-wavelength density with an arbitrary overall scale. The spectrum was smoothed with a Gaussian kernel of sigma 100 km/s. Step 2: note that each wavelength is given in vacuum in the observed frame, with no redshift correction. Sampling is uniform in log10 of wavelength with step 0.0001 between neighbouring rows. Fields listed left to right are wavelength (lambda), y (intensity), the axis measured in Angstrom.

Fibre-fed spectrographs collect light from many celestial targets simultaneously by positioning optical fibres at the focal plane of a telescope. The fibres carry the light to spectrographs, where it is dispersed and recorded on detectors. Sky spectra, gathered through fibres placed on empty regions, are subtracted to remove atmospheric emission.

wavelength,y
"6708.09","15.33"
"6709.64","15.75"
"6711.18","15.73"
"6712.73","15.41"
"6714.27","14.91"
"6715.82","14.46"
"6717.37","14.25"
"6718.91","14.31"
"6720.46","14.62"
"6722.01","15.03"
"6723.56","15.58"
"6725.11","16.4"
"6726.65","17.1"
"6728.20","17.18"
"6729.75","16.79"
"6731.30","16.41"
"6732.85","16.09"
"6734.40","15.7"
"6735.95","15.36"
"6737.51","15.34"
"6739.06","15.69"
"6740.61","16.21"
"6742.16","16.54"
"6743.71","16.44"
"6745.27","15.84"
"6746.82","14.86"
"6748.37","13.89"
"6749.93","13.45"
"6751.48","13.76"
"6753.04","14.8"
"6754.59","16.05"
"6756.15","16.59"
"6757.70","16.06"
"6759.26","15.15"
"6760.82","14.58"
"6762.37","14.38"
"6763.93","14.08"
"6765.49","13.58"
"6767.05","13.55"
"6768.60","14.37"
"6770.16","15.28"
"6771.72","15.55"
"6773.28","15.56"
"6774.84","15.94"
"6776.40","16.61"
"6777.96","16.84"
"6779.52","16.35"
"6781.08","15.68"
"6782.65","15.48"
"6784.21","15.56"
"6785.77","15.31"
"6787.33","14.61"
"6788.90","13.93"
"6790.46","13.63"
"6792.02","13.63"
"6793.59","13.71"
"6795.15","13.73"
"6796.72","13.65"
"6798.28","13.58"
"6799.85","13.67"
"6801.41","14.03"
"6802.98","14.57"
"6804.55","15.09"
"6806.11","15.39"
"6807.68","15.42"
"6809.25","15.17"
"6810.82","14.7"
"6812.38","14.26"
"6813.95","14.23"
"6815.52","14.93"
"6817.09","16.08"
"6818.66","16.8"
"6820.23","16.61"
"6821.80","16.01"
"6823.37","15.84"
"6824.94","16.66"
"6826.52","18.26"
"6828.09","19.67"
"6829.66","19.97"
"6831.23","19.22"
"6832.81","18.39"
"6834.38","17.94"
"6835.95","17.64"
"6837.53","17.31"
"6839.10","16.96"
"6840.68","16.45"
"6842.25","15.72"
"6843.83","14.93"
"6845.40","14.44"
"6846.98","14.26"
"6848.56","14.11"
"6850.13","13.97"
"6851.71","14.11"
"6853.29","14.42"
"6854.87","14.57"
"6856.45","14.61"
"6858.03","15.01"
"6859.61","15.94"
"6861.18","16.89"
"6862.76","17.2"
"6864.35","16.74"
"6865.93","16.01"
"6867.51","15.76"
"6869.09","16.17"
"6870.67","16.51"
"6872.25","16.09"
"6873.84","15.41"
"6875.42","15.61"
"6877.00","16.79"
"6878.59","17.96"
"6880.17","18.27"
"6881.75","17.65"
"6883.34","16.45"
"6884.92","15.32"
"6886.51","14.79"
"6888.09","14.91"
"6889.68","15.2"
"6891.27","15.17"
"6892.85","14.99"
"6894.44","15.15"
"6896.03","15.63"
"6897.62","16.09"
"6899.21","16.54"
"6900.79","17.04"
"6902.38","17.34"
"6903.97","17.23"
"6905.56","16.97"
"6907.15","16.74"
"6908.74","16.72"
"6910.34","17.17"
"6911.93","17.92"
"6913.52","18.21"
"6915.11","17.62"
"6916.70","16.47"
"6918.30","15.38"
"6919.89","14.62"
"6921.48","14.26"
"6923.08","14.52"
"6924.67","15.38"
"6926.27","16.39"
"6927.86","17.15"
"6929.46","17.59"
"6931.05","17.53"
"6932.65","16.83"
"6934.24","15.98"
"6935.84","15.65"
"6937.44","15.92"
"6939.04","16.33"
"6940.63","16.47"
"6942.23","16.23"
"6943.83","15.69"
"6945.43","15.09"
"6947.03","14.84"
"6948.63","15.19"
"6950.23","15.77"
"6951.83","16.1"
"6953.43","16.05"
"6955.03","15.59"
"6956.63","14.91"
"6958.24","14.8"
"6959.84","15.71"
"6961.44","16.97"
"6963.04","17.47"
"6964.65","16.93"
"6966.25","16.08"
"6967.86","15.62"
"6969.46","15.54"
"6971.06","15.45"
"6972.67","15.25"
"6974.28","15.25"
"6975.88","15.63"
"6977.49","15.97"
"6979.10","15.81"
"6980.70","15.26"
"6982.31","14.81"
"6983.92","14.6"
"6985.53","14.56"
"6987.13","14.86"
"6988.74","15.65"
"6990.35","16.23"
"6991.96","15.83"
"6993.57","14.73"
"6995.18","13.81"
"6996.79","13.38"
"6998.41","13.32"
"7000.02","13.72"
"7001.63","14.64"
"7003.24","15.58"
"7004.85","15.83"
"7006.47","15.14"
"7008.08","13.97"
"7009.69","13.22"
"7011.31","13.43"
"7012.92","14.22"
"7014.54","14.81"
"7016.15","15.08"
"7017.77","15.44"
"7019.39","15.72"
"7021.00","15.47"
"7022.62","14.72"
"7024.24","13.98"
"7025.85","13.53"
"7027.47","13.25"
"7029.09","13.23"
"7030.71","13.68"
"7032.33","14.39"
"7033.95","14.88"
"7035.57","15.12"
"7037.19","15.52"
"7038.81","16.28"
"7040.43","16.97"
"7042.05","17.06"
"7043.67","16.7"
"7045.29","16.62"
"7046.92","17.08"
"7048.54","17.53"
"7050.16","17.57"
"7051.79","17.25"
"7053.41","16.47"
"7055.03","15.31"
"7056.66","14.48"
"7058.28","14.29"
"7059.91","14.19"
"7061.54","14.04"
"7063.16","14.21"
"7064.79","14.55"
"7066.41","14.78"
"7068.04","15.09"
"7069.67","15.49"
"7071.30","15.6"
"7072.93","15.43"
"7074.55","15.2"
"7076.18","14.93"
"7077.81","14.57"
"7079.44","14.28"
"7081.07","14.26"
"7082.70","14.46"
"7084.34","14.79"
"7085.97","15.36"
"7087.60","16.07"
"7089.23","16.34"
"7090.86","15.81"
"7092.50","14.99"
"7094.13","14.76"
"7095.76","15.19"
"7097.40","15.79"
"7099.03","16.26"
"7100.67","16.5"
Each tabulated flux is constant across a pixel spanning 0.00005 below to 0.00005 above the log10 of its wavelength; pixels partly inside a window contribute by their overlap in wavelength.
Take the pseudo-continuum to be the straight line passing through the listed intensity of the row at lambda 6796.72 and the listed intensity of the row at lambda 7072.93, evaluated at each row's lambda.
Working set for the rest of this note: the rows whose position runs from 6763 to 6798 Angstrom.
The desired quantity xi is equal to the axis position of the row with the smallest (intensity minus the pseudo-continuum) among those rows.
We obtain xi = 6796.72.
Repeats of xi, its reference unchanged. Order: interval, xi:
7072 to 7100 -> 7081.07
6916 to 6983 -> 6921.48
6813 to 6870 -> 6850.13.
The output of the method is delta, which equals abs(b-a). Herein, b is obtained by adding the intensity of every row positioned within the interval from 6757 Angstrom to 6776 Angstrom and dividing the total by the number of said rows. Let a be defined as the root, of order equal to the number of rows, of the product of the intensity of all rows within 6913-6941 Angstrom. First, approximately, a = 16.2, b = 14.8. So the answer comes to 1.36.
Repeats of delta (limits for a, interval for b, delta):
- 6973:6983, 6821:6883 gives 0.95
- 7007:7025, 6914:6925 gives 0.94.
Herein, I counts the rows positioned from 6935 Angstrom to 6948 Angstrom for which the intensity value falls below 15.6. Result 2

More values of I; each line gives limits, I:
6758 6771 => 8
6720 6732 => 3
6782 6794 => 8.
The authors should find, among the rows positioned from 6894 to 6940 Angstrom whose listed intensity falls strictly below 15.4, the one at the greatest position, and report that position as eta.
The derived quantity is 6924.67 Angstrom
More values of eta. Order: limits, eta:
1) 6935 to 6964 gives 6958.24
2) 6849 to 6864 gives 6858.03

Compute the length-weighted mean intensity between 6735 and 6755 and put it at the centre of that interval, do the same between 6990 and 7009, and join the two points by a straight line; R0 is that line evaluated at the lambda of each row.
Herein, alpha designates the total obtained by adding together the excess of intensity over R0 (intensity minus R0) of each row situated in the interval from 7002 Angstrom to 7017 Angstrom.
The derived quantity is 0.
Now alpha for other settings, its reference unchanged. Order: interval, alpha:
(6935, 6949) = 8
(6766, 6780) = 4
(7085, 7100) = 11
